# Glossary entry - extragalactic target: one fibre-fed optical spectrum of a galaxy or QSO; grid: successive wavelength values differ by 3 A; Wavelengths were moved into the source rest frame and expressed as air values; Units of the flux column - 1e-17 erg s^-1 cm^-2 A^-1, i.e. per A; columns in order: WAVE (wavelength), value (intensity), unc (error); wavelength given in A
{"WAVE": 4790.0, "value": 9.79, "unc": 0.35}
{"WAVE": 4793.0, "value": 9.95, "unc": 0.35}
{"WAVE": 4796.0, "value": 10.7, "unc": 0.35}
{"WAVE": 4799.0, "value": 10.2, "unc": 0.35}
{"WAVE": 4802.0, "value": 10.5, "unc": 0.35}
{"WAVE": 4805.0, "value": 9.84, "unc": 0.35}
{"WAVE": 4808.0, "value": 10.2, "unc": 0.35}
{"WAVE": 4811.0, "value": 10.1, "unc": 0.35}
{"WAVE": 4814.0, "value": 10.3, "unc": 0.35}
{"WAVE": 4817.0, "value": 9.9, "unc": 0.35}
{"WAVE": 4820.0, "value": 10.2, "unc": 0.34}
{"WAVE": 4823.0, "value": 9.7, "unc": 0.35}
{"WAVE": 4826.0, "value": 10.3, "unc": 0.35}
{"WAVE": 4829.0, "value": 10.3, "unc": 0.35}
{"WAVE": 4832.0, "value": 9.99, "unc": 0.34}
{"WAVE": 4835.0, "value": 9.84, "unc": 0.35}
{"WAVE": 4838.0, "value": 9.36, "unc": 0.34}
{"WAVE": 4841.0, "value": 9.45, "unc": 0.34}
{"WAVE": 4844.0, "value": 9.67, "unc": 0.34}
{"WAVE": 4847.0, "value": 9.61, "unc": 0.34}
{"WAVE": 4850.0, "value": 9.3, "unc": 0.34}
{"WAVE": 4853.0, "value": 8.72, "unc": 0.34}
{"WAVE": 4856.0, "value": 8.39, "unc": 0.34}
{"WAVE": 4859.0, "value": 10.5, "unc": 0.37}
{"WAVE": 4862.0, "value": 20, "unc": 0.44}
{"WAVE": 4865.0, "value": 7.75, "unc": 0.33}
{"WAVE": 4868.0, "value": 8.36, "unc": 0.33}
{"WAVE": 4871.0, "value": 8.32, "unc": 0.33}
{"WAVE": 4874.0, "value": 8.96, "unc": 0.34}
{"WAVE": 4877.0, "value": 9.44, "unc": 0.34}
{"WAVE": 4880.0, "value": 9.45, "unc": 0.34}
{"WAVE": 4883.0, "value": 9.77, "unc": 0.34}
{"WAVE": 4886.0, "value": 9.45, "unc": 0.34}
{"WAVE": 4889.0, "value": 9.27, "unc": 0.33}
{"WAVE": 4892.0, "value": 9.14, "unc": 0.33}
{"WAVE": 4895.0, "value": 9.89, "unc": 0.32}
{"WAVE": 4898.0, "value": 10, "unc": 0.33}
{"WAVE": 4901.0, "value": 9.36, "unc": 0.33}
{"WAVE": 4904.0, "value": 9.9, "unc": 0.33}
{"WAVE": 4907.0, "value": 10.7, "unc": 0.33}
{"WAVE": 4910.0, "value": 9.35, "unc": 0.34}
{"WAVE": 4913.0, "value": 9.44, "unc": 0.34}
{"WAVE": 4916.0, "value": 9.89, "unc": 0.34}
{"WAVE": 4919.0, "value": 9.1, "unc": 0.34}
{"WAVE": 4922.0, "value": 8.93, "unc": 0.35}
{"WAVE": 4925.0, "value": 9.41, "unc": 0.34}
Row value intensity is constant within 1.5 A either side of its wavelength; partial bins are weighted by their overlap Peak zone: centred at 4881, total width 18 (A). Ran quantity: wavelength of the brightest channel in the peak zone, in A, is 4883.0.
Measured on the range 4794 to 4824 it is 4796.0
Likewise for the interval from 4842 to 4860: 4859.0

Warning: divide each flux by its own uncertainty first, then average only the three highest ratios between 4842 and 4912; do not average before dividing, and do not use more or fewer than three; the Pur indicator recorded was 36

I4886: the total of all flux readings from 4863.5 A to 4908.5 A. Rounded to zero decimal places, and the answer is 140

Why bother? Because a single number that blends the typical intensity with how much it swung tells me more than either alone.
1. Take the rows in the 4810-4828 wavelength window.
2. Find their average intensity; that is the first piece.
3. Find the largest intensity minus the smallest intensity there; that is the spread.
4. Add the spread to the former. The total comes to 10.7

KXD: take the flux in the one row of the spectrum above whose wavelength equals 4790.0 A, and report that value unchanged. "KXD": 9.79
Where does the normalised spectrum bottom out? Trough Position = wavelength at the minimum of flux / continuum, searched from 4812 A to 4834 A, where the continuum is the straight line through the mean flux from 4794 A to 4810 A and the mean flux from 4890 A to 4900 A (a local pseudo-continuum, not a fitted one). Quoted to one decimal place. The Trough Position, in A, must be 4823.0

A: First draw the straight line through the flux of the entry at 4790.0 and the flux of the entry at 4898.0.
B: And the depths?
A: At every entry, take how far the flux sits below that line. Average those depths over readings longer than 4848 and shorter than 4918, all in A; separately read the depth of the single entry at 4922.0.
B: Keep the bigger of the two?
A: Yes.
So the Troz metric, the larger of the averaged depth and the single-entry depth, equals 1.1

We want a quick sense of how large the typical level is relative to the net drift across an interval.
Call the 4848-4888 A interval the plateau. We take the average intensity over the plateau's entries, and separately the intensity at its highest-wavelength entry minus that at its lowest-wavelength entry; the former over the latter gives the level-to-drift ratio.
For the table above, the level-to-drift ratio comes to 66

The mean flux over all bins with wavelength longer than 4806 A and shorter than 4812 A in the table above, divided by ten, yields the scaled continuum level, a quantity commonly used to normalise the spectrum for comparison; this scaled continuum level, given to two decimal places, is 1.01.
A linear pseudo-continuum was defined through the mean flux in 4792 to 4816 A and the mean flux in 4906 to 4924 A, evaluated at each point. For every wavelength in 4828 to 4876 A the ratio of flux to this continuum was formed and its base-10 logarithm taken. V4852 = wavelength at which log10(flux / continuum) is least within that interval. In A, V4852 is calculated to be 4865.0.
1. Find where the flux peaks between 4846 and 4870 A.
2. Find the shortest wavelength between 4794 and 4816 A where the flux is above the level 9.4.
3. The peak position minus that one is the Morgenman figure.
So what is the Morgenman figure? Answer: 66 A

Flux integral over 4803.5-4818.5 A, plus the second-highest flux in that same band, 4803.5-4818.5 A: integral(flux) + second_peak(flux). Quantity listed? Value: 161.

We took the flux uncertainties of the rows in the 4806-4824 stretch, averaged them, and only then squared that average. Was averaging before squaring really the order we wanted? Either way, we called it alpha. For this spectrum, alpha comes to 0.121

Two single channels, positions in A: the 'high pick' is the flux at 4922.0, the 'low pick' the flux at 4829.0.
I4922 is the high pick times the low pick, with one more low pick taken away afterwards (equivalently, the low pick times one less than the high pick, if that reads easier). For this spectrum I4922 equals 82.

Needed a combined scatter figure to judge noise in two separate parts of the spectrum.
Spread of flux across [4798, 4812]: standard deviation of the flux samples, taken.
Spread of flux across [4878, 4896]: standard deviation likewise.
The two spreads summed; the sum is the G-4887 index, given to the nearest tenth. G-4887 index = 0.5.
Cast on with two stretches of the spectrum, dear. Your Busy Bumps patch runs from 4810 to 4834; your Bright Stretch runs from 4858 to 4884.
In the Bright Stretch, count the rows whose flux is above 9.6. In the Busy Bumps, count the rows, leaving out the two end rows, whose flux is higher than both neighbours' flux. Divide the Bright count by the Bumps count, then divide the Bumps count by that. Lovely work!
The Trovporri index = 1.3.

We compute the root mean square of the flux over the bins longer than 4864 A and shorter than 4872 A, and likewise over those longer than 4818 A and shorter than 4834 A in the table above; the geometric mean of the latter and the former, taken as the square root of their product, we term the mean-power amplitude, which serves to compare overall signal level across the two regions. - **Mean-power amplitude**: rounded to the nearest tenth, 9.1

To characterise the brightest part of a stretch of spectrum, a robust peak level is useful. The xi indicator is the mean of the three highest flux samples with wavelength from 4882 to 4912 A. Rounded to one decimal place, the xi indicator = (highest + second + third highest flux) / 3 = 10.2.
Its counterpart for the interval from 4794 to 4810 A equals 10.5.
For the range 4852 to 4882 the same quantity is 13.3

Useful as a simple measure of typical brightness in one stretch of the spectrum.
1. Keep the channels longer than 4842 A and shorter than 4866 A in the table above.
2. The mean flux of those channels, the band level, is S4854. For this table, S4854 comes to 10.5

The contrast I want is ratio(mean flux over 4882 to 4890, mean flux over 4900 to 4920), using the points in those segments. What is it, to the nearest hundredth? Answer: 0.98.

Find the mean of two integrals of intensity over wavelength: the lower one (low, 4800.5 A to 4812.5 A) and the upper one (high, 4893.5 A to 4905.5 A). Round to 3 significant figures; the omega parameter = 120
